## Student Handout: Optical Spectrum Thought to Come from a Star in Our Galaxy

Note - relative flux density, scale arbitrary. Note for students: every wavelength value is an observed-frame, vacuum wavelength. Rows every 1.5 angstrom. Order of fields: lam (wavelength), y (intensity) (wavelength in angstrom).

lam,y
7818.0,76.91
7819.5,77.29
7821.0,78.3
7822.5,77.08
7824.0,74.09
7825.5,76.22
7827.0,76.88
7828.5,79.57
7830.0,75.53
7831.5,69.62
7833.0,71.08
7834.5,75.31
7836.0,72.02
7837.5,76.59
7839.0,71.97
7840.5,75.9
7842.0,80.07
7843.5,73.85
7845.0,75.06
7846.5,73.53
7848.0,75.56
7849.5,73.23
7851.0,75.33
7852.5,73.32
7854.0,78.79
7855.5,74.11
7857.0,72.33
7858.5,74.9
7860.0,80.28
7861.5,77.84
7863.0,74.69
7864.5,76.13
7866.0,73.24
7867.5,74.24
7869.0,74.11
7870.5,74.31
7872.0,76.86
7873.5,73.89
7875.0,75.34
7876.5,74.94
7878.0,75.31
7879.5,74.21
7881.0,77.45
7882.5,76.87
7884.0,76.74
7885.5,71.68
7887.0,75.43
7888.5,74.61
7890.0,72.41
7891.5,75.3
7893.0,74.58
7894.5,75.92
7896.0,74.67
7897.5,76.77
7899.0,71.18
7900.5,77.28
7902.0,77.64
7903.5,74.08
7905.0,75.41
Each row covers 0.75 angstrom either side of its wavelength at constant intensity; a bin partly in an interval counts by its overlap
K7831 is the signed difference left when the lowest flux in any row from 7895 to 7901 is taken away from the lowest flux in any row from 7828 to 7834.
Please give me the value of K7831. -2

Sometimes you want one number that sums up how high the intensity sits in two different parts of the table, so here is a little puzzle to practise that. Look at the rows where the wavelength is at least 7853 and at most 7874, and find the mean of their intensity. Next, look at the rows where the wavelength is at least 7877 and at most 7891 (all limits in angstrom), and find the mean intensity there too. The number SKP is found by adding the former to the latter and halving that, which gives 75.19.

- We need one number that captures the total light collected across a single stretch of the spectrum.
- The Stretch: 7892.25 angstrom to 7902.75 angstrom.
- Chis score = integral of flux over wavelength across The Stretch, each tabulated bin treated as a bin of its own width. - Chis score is 792.1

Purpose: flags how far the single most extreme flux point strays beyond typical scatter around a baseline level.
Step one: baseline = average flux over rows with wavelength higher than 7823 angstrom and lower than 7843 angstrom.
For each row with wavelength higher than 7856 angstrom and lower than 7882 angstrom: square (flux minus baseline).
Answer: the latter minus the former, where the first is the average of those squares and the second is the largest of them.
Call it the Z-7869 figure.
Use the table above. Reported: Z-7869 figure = 24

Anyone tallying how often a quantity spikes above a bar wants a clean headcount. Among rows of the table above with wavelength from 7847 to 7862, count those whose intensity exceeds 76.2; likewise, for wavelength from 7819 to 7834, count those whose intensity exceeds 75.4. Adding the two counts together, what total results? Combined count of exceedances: 10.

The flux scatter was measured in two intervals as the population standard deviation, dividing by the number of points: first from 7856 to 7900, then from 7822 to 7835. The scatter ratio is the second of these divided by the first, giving 1.53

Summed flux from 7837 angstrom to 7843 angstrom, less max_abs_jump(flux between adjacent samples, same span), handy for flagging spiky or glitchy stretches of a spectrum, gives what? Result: 300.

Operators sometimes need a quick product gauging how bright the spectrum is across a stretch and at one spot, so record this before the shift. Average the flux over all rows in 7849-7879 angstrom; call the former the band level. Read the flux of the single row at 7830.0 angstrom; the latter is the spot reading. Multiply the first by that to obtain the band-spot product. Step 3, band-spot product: 5677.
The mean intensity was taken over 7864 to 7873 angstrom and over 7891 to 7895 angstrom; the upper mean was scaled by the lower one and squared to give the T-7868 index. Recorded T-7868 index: 1.01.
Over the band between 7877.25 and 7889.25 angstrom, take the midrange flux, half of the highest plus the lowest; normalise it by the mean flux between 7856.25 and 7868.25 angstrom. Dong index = 0.99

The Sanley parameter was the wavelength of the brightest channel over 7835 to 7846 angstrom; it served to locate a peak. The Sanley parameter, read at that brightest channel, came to 7842.0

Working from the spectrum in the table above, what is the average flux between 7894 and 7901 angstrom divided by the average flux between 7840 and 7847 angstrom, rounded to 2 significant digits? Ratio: 0.99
